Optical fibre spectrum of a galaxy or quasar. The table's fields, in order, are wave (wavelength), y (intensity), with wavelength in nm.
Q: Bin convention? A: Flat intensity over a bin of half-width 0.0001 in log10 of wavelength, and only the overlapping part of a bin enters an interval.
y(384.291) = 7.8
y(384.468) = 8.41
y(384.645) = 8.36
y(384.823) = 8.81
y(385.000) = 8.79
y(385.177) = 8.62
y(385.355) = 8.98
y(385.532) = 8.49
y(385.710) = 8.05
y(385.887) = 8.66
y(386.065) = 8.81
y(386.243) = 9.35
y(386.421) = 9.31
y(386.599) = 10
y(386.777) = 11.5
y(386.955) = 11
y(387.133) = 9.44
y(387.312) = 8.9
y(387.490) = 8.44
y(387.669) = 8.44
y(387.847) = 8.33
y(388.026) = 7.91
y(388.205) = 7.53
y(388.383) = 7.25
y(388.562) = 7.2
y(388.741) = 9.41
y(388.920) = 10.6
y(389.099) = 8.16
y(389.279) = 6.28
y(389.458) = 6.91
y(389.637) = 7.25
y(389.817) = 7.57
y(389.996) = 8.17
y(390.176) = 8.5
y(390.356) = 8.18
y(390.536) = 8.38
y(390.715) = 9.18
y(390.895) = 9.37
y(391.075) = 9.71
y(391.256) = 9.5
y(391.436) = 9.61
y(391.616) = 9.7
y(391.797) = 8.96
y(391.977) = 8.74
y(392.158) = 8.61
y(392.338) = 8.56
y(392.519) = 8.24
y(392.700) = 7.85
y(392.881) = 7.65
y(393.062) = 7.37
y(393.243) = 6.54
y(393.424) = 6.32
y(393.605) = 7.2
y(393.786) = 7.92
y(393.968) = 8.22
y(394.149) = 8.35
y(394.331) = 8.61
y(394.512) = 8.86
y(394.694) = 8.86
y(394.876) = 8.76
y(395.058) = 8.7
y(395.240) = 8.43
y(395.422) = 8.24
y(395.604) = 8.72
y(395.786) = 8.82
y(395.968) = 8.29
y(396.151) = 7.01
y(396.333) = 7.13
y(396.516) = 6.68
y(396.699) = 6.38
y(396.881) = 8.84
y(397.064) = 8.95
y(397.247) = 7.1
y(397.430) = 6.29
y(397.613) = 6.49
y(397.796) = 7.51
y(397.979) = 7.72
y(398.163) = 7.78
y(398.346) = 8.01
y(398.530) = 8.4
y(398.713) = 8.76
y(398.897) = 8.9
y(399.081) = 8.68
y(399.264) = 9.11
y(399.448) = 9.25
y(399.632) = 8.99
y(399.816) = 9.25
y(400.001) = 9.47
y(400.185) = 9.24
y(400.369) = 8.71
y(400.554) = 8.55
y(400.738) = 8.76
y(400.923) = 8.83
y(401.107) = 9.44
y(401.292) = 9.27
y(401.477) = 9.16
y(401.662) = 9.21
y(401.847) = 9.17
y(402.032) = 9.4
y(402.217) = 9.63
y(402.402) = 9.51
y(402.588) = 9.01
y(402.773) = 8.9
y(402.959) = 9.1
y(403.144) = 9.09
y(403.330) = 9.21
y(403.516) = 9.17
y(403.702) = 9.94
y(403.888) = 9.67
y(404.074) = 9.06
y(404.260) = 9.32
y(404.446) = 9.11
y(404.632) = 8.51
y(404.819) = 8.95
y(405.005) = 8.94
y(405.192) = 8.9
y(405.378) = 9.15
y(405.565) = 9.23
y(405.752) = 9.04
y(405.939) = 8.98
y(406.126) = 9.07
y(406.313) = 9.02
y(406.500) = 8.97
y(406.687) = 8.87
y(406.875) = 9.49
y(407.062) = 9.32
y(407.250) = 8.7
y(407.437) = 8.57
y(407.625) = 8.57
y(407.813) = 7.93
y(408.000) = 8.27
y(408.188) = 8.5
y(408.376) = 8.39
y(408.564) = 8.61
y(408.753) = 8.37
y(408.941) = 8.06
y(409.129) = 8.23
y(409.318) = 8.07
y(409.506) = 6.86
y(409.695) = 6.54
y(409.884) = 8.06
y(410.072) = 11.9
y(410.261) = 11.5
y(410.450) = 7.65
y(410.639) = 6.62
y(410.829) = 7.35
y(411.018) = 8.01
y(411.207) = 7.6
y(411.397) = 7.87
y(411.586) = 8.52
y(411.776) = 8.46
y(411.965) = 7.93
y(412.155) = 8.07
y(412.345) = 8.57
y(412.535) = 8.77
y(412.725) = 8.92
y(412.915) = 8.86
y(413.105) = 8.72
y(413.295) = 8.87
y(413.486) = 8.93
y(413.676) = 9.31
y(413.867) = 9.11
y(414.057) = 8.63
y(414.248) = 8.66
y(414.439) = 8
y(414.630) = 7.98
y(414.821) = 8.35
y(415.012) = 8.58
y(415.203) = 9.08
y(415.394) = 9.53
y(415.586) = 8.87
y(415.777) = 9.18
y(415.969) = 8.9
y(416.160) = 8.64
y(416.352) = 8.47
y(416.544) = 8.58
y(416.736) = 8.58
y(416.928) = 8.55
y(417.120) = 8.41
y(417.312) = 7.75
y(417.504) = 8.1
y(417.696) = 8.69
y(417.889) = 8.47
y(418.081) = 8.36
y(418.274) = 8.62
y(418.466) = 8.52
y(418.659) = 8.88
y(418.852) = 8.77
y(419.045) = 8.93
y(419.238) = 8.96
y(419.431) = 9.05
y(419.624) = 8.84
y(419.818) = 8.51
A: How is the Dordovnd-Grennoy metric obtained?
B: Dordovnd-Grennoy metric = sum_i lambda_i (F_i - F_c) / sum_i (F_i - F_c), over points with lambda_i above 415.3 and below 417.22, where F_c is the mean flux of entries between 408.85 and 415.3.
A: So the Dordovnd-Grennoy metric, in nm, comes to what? 415.79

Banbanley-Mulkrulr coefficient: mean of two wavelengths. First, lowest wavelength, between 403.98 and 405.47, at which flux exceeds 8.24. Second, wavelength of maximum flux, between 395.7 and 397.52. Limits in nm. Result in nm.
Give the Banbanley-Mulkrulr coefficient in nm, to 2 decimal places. 400.57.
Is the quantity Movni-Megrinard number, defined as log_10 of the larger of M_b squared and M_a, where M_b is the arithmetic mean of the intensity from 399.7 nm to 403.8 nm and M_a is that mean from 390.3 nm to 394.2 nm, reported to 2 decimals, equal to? 1.93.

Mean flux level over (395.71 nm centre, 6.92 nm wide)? 7.92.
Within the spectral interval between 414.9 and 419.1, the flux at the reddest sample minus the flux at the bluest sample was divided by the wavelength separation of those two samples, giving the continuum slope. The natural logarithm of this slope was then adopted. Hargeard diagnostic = -2.4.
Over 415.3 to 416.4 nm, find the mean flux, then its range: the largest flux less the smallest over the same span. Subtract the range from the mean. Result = 7.9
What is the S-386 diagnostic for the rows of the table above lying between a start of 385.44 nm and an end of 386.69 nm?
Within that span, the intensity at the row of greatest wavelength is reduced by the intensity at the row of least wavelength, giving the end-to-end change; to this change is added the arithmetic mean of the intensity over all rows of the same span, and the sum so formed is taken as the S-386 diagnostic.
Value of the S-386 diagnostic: 10.5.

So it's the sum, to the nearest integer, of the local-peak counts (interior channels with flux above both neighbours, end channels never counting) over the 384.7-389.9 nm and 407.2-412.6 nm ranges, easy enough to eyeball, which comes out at 10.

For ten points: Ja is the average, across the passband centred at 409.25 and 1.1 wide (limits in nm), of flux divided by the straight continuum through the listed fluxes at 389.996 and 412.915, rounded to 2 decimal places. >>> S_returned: 0.88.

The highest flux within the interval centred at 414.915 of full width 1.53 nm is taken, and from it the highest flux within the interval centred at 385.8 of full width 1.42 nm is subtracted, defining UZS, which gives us 0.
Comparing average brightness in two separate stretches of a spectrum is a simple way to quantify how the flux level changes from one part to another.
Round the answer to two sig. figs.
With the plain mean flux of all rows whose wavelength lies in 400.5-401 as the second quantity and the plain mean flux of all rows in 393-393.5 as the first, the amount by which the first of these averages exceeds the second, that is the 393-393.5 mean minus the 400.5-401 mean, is -2.0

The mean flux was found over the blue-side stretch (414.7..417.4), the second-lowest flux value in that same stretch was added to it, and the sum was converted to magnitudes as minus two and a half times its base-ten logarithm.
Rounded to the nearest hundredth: -3.08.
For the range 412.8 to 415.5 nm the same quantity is -3.06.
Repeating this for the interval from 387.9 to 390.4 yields -2.93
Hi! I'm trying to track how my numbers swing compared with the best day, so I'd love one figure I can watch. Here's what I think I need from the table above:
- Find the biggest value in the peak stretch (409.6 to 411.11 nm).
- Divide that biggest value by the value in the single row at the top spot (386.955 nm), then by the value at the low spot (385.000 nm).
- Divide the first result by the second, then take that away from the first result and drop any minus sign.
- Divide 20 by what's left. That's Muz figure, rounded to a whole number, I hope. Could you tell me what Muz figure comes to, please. 71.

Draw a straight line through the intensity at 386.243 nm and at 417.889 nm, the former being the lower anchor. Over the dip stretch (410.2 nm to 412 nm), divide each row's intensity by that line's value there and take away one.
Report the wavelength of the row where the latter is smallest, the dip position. 410.639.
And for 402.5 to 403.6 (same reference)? 402.773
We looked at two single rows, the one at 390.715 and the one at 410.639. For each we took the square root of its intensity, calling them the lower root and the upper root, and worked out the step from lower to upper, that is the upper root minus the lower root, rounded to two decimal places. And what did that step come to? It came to -0.46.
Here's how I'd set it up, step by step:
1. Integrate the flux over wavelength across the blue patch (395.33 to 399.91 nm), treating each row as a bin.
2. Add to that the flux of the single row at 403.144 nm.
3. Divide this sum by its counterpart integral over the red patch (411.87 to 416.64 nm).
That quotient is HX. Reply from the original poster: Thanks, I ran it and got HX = 1.11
